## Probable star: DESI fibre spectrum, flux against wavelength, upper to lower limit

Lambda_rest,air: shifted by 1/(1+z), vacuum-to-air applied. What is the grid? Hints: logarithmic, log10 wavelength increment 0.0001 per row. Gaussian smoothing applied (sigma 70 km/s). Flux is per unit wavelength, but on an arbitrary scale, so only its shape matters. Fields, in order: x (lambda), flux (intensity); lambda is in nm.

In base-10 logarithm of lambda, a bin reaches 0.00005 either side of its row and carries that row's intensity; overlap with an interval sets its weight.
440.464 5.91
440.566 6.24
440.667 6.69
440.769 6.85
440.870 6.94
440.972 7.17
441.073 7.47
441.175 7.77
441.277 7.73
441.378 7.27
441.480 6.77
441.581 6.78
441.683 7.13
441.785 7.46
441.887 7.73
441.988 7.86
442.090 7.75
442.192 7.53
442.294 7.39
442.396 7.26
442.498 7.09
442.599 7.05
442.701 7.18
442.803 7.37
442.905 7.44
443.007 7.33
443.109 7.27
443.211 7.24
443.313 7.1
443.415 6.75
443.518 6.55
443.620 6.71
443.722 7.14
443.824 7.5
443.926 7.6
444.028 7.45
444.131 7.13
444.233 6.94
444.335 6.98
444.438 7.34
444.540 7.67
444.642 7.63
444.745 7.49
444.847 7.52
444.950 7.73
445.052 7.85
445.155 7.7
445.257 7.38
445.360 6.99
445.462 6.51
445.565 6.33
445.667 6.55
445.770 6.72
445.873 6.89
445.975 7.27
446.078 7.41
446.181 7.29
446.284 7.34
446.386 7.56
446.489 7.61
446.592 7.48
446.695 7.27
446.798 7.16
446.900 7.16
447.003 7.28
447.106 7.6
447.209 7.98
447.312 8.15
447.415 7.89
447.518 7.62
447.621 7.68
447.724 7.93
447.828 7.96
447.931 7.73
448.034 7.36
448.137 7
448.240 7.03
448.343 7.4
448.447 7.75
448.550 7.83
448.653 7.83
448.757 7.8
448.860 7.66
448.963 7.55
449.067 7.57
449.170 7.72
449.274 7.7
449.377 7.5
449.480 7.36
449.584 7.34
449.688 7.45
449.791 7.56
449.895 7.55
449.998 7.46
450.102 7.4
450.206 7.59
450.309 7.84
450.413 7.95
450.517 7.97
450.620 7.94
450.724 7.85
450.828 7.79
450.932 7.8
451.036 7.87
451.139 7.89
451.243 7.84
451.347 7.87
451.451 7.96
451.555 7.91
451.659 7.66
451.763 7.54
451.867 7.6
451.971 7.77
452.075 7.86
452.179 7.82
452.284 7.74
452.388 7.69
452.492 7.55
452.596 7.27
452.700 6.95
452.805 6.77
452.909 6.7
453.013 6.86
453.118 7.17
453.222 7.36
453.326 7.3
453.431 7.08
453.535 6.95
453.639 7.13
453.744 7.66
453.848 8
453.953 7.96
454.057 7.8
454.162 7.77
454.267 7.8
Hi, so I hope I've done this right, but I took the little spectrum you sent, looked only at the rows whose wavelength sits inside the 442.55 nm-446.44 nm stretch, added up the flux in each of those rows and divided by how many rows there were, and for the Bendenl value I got 7.21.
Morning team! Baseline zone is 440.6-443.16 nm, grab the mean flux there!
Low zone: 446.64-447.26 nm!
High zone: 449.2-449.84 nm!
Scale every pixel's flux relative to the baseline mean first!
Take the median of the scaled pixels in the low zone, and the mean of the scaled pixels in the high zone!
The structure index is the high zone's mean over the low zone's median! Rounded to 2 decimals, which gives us 1.03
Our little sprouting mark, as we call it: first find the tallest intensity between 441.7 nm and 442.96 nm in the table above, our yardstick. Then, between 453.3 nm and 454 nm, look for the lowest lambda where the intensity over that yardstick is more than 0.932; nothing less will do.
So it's 453.744 nm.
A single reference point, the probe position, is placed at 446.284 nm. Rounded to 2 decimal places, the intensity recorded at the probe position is 7.34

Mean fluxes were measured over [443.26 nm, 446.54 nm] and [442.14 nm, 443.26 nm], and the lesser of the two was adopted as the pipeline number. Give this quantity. 7.21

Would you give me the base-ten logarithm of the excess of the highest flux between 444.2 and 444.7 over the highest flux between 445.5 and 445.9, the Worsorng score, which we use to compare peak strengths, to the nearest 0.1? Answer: -0.1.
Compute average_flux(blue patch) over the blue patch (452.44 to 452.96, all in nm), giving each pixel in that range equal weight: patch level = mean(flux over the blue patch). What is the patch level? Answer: 7.05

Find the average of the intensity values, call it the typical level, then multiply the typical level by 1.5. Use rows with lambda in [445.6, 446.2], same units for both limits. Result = 10.5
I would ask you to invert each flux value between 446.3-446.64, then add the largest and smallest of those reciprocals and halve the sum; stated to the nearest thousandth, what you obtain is 0.133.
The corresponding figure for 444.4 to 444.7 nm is 0.133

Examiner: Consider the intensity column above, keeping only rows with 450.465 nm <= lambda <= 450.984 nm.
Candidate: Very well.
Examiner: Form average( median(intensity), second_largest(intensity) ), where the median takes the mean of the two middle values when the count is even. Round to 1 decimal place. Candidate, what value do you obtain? 7.9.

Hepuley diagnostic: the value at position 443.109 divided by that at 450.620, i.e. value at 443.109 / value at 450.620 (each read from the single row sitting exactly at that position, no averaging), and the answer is 0.92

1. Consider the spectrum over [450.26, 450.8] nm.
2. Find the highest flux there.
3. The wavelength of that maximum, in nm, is 450.517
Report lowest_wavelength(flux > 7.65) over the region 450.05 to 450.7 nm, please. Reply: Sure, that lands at 450.309 nm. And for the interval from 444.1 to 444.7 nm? 444.540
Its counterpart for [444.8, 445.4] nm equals 444.950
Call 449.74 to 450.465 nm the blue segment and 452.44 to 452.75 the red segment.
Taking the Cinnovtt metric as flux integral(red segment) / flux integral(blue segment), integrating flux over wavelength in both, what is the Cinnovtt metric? 0.41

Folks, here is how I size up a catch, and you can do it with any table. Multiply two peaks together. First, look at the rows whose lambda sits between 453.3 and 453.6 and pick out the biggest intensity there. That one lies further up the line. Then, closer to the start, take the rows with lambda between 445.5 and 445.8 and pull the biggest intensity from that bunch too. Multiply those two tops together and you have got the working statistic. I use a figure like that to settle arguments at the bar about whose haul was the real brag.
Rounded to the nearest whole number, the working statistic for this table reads 49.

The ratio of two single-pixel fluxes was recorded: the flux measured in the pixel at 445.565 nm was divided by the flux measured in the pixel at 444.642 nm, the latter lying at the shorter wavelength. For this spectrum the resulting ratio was 0.83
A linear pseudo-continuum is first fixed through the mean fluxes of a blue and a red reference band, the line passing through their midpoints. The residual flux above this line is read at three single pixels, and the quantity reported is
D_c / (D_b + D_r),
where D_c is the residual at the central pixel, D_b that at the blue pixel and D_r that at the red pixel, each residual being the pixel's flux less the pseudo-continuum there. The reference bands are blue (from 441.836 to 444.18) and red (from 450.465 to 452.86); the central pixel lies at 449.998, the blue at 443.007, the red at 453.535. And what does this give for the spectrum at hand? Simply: 0.2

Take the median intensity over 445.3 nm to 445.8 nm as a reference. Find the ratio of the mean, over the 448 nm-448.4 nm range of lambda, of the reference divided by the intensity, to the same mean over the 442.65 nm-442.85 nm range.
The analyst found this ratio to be 1.01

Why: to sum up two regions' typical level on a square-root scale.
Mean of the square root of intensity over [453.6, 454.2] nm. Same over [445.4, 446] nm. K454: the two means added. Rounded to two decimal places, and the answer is 5.37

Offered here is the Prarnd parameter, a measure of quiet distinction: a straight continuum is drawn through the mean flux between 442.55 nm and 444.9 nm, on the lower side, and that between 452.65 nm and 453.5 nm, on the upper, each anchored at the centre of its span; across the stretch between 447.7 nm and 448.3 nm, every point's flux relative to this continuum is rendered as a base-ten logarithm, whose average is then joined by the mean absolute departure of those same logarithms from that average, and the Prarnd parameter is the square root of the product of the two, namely 0.021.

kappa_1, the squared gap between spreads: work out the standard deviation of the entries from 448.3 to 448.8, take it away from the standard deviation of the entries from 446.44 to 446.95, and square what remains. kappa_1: 0.0003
